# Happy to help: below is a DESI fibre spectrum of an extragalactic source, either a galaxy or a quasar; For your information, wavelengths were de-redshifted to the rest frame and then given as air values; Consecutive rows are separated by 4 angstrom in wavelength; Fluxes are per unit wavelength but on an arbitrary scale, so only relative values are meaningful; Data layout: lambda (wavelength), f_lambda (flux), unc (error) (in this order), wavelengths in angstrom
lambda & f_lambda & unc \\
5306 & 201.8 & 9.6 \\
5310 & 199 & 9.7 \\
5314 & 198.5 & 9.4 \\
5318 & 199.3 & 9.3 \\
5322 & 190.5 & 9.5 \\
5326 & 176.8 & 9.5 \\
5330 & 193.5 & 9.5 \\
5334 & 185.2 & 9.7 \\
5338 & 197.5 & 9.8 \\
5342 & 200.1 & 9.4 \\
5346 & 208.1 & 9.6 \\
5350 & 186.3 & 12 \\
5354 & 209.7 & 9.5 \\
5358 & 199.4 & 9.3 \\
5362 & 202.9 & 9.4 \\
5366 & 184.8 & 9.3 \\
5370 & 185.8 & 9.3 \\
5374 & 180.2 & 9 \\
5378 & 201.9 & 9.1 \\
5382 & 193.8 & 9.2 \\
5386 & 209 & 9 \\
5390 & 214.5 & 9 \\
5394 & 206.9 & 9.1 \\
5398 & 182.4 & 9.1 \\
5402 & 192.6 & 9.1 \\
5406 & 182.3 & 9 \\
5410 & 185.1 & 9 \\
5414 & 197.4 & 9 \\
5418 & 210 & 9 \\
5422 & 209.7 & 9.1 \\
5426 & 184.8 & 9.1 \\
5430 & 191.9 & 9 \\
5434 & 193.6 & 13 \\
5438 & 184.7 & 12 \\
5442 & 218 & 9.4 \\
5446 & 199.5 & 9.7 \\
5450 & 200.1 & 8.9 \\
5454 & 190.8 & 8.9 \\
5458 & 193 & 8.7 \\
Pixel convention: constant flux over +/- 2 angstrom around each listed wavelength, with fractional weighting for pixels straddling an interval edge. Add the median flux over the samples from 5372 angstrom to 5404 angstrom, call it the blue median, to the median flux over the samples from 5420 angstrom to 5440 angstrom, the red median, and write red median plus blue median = 390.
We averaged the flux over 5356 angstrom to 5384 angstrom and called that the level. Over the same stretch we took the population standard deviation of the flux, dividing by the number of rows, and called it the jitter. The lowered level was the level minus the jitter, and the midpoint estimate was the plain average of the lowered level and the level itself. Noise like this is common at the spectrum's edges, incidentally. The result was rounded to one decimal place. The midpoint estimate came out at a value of 188.5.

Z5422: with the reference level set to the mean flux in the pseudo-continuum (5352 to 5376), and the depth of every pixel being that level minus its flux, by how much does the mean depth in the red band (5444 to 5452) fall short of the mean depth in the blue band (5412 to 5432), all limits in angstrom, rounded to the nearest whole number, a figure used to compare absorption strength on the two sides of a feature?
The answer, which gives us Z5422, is 1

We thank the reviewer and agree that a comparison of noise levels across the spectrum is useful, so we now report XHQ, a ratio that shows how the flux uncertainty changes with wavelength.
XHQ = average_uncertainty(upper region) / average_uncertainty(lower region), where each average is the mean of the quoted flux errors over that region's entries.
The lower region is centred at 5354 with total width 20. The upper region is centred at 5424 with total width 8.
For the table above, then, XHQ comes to 0.91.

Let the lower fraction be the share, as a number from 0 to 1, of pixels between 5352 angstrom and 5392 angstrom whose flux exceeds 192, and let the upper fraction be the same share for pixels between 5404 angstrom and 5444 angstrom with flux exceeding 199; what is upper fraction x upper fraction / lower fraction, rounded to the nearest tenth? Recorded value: 0.1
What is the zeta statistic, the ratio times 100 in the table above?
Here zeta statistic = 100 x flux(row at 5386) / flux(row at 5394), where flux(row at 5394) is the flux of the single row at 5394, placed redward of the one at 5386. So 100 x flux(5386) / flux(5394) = 101.0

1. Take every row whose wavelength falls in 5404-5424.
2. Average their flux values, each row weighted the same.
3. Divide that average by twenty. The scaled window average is 9.8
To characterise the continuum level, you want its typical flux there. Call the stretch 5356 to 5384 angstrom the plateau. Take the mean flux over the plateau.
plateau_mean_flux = 193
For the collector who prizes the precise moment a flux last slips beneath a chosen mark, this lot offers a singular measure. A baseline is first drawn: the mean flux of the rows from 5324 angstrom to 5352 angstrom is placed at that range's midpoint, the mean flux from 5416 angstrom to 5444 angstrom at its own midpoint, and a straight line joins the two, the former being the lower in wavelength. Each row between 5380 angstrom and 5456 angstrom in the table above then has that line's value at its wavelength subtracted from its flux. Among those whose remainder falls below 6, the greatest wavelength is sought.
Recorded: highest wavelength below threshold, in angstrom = 5454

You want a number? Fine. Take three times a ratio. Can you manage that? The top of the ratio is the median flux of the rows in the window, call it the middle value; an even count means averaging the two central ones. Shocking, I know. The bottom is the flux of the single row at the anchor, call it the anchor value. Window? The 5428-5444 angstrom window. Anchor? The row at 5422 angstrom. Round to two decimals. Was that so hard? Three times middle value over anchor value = 2.76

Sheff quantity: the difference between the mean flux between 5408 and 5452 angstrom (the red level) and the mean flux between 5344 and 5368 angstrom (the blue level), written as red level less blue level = -1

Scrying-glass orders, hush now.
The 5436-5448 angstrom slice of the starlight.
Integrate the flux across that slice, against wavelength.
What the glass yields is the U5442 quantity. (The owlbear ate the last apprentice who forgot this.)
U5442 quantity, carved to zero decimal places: 2409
